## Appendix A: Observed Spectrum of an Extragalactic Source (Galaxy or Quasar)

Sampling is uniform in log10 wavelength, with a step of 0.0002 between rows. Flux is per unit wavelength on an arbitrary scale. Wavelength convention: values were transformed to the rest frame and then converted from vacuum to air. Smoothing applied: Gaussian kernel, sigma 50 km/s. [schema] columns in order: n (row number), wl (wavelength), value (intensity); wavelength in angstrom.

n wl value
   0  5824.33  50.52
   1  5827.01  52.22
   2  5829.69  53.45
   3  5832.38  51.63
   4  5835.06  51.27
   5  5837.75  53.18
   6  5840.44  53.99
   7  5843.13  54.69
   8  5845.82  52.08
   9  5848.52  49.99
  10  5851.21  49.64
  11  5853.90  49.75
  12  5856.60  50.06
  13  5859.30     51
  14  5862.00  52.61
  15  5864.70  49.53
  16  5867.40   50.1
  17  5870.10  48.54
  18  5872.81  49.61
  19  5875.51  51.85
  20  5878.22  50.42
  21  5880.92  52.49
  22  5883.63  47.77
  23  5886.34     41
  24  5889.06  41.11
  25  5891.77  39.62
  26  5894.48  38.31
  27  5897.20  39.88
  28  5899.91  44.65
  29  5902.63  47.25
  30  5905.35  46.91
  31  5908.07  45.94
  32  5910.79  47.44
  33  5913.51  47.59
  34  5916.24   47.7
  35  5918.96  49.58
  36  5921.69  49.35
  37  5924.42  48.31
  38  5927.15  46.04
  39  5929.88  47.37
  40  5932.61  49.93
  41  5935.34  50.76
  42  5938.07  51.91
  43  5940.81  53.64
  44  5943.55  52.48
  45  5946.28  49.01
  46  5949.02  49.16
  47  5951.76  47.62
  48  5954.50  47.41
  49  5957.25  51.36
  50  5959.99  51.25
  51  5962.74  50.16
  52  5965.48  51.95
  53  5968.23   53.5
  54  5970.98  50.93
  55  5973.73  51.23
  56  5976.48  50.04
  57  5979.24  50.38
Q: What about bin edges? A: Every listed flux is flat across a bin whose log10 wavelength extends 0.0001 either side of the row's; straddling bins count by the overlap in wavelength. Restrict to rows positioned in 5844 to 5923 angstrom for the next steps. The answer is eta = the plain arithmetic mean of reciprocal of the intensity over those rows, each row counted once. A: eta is 0.0211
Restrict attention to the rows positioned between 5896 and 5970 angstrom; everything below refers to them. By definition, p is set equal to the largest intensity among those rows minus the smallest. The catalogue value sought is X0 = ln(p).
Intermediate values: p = 13.8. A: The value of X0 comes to 2.6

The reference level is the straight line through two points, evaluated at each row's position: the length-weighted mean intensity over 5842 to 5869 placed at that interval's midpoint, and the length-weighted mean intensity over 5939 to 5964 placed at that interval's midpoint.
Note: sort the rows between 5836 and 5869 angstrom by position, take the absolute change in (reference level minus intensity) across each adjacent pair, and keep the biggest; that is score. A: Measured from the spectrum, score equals 3.1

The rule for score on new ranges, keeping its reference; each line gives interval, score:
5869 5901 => 6.8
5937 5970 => 4.0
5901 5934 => 2.6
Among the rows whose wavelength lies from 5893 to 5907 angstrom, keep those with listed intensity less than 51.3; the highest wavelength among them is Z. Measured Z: 5905.35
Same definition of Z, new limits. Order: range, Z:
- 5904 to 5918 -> 5916.24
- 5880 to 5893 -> 5891.77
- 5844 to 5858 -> 5856.60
